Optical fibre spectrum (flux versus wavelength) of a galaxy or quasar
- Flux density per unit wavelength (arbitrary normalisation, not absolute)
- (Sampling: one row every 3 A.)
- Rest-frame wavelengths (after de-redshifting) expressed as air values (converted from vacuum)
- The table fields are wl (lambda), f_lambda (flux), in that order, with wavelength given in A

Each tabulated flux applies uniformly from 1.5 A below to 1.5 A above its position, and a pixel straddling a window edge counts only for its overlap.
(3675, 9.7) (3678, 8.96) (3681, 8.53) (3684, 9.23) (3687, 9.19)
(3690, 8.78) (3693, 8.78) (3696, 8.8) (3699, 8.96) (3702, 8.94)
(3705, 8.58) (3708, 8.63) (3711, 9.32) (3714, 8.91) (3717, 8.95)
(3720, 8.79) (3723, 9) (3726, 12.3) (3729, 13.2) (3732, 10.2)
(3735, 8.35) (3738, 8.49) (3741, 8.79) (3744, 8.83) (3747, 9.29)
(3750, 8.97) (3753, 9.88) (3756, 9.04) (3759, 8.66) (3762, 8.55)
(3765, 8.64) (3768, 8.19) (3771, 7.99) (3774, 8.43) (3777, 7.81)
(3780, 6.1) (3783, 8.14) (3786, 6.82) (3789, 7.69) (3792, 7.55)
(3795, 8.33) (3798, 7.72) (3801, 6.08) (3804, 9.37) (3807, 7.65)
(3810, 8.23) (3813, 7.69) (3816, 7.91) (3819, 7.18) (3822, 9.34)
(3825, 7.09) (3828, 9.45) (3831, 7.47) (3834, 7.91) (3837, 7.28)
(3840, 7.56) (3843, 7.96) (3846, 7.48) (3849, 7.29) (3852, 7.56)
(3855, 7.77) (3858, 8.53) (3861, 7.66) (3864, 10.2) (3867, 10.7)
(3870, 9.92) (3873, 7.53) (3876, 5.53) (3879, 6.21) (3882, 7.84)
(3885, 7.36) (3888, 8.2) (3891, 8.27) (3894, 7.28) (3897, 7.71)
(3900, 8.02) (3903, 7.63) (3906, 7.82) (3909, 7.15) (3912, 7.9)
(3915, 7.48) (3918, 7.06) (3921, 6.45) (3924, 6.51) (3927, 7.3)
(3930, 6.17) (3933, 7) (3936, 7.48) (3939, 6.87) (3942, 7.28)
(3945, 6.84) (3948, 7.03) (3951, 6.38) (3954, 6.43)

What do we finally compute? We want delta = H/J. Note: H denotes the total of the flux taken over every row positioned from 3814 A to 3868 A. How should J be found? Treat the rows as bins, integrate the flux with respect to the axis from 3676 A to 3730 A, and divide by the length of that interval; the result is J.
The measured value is 15.7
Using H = 146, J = 9.3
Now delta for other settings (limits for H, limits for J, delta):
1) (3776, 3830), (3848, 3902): 17.6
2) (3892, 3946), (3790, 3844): 16.5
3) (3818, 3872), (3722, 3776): 16.0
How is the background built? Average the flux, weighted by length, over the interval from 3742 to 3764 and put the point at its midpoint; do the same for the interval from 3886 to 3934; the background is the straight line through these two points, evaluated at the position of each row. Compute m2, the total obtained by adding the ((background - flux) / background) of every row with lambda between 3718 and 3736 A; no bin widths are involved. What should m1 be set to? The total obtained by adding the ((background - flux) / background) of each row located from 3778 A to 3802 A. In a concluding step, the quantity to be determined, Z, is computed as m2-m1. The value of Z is -1.9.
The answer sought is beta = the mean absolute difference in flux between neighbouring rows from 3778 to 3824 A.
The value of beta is 1.2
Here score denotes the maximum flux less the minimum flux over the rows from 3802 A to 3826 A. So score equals 2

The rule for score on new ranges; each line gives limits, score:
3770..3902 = 5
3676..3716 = 1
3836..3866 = 3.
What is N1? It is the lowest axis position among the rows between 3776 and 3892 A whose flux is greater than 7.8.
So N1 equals 3777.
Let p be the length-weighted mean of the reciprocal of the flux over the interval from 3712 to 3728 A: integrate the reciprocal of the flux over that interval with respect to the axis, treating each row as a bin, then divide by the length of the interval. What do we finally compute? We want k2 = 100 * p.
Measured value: 10.5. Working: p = 0.105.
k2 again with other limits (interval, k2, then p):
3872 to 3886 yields 14.9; 0.149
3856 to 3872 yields 10.9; 0.109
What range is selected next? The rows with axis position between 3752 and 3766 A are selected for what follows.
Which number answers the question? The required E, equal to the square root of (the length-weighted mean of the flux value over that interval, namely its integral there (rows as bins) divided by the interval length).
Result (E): 2.99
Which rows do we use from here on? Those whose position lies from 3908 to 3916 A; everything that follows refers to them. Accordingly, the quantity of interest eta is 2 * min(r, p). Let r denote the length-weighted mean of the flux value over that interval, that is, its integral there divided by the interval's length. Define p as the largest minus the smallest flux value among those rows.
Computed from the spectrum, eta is 1.5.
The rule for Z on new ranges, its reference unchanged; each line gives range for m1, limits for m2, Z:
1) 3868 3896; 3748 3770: 0.0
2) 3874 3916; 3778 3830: 1.3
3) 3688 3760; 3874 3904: 0.1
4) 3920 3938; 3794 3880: 0.3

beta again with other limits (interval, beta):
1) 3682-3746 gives 0.6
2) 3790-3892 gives 1.1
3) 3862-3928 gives 0.7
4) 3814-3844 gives 1.2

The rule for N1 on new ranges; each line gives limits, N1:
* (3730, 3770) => 3732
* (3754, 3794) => 3756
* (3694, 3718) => 3696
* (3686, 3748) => 3687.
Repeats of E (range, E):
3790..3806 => 2.79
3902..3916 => 2.76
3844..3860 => 2.78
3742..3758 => 3.03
